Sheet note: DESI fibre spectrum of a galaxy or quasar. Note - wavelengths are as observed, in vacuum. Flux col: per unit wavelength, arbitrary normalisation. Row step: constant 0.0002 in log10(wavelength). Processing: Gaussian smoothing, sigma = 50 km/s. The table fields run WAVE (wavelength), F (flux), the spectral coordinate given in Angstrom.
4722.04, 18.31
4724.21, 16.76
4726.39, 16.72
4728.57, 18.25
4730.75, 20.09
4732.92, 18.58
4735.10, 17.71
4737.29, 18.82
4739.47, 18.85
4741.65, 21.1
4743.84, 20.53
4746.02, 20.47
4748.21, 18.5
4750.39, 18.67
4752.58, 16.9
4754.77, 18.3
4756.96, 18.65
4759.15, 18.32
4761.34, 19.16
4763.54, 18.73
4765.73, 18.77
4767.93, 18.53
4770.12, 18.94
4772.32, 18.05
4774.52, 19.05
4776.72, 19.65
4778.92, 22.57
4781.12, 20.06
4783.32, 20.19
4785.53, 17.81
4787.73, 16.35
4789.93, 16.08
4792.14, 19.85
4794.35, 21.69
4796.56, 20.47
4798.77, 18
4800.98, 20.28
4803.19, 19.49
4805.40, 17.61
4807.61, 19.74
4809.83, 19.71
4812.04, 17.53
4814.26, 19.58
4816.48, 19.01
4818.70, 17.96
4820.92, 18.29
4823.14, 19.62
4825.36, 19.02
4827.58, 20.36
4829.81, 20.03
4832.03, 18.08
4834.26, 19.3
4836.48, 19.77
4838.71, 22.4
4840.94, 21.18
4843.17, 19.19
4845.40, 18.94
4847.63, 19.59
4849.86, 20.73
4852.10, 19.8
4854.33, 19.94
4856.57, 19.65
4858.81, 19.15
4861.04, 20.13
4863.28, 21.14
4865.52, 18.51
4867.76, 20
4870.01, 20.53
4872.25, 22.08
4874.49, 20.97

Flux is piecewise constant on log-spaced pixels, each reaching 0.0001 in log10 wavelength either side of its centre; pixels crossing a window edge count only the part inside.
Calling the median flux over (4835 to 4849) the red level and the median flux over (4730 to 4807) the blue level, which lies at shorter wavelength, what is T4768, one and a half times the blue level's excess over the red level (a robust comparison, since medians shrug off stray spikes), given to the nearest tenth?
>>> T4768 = -1.3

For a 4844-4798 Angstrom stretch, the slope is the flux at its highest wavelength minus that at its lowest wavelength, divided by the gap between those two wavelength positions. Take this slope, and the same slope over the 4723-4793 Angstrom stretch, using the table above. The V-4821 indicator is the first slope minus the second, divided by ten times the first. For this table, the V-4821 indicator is -0.07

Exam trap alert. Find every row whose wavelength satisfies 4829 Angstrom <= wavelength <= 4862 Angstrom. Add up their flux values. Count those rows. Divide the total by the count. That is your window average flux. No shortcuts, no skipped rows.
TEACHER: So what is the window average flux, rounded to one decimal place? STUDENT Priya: 19.9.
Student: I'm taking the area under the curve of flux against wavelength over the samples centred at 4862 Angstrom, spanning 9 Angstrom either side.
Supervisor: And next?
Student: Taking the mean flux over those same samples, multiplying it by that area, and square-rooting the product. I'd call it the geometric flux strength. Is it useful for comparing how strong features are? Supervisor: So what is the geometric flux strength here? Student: 84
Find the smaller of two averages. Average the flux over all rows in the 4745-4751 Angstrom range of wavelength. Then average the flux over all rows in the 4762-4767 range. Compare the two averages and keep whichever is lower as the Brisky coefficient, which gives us 18.8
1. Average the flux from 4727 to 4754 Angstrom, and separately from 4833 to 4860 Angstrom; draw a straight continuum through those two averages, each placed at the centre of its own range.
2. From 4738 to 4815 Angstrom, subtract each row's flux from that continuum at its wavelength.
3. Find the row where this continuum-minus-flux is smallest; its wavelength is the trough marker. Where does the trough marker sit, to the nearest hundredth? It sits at 4778.92 Angstrom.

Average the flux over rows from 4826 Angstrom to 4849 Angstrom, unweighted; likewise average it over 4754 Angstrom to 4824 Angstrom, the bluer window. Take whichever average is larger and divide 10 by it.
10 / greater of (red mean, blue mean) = 0.503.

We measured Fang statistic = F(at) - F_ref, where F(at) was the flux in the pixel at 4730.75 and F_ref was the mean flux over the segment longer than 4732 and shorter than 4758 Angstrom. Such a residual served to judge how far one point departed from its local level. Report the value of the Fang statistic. 1.2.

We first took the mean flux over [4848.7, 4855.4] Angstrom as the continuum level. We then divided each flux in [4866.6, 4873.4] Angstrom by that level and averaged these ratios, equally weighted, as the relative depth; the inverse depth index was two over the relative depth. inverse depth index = 1.93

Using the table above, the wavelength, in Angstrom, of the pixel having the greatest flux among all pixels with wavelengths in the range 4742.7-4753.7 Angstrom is 4743.84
